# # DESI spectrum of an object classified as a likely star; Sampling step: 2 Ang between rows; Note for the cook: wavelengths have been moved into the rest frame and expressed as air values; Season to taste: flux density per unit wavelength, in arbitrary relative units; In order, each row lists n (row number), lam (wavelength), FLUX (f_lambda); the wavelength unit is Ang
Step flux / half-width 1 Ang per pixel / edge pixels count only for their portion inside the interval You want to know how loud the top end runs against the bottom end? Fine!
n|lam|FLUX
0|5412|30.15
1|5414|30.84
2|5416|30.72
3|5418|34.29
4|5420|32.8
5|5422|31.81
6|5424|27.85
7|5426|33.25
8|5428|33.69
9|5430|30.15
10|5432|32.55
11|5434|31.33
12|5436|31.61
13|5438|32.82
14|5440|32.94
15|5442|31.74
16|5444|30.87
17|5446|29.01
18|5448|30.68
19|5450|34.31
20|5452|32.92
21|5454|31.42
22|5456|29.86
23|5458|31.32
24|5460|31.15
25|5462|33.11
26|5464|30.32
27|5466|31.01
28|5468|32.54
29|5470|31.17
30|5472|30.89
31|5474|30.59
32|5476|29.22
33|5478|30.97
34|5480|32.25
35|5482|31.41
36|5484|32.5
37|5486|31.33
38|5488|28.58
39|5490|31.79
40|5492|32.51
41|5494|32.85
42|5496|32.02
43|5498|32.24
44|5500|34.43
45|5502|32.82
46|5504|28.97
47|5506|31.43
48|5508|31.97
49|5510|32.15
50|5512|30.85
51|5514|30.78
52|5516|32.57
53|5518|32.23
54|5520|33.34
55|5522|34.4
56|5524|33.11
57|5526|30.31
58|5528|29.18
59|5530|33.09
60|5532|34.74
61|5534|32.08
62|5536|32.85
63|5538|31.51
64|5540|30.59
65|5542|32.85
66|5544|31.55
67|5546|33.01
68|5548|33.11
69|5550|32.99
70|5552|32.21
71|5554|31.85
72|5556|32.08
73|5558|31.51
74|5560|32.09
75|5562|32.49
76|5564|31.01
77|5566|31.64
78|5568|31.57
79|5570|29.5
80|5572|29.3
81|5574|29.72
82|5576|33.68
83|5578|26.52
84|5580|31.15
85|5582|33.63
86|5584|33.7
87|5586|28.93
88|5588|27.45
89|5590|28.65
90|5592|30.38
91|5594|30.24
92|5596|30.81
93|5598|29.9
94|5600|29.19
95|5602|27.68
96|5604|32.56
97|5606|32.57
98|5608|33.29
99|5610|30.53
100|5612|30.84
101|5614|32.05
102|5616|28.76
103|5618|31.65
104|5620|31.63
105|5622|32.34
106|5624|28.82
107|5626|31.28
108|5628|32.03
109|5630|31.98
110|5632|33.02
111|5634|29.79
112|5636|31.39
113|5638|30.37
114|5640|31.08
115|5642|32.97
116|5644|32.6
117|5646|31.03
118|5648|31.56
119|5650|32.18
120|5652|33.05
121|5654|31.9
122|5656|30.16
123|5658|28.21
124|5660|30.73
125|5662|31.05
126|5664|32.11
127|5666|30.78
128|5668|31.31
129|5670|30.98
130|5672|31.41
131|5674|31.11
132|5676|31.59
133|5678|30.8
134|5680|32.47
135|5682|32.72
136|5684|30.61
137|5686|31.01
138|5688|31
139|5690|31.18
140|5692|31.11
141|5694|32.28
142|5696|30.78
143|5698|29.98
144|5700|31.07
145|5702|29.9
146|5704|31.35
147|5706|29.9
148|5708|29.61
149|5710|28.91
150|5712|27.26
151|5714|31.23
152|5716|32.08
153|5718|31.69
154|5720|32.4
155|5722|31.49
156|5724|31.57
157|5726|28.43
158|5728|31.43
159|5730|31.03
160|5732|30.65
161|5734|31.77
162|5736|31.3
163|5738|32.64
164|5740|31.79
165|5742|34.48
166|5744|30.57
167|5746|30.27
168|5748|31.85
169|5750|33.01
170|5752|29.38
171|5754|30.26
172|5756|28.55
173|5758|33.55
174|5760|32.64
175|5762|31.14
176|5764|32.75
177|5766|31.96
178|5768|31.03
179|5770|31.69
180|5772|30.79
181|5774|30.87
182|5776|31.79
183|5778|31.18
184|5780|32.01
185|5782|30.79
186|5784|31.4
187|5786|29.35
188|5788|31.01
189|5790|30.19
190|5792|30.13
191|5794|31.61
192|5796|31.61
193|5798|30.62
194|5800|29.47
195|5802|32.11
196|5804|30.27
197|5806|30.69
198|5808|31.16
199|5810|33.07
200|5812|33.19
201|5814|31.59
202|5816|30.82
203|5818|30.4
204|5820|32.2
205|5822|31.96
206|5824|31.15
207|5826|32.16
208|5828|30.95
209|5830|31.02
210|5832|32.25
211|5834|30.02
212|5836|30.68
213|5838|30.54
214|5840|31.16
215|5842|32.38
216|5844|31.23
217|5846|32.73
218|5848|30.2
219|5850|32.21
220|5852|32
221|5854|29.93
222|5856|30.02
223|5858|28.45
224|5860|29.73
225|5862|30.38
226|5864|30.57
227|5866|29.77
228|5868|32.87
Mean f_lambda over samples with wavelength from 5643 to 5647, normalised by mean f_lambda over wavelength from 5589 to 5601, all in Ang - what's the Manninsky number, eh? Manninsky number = 1.07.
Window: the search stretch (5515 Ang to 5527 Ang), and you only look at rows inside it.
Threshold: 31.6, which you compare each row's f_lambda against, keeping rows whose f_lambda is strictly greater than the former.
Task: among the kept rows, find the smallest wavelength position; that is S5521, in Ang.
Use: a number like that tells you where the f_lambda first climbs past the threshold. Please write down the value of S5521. 5516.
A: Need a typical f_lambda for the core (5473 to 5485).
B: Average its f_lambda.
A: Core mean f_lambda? 31.2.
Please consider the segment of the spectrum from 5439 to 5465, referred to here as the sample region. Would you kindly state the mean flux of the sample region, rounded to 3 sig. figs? 31.5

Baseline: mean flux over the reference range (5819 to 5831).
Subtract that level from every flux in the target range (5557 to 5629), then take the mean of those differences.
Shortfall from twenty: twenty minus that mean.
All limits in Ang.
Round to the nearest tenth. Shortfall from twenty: 20.8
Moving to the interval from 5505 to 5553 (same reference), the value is 19.4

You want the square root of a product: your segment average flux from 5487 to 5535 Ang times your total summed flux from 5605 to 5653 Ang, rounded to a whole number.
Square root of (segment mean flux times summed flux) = 156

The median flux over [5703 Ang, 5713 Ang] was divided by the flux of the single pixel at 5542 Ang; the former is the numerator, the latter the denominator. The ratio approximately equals 0.90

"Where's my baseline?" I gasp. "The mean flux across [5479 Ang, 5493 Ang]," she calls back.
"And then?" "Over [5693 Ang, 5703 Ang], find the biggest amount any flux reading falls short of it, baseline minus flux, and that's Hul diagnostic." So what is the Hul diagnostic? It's 1.6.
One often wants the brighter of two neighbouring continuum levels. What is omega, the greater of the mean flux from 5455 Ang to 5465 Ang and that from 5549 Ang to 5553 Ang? 32.60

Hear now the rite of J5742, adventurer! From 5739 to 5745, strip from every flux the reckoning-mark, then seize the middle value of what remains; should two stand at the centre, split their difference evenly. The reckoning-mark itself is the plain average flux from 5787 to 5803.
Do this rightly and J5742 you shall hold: 0.95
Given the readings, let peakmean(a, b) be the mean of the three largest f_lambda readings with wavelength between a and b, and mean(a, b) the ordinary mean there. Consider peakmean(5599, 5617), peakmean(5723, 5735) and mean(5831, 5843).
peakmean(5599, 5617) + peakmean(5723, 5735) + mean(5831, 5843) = 95.6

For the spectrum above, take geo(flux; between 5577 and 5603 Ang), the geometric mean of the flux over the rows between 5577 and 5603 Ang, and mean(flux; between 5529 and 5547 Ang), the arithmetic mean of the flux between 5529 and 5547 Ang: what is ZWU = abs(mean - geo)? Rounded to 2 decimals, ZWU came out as 2.68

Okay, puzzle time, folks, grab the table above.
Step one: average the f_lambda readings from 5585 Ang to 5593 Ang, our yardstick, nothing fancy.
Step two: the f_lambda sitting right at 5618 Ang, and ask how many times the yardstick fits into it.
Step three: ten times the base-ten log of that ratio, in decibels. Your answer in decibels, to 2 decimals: 0.40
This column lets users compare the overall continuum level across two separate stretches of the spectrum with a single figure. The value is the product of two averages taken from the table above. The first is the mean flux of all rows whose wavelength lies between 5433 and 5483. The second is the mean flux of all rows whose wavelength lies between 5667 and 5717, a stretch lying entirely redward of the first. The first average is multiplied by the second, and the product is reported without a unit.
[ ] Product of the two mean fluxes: 970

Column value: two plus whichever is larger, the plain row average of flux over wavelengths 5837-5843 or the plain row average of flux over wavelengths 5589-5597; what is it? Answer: 33.4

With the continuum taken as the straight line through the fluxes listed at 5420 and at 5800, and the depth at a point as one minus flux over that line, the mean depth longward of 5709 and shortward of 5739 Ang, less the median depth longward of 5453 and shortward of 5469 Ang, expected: -0.064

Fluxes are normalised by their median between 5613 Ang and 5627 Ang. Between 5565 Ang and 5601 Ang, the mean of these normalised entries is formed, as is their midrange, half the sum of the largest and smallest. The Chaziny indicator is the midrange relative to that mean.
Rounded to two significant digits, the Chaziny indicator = 0.99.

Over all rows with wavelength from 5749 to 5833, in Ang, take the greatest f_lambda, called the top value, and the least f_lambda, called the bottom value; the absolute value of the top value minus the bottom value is 5.0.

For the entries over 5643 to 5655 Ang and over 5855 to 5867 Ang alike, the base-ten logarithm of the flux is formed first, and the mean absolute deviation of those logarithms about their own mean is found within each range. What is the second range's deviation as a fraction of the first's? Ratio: 0.98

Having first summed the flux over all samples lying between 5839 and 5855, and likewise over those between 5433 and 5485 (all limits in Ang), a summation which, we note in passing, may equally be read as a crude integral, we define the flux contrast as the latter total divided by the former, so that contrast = 3.2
